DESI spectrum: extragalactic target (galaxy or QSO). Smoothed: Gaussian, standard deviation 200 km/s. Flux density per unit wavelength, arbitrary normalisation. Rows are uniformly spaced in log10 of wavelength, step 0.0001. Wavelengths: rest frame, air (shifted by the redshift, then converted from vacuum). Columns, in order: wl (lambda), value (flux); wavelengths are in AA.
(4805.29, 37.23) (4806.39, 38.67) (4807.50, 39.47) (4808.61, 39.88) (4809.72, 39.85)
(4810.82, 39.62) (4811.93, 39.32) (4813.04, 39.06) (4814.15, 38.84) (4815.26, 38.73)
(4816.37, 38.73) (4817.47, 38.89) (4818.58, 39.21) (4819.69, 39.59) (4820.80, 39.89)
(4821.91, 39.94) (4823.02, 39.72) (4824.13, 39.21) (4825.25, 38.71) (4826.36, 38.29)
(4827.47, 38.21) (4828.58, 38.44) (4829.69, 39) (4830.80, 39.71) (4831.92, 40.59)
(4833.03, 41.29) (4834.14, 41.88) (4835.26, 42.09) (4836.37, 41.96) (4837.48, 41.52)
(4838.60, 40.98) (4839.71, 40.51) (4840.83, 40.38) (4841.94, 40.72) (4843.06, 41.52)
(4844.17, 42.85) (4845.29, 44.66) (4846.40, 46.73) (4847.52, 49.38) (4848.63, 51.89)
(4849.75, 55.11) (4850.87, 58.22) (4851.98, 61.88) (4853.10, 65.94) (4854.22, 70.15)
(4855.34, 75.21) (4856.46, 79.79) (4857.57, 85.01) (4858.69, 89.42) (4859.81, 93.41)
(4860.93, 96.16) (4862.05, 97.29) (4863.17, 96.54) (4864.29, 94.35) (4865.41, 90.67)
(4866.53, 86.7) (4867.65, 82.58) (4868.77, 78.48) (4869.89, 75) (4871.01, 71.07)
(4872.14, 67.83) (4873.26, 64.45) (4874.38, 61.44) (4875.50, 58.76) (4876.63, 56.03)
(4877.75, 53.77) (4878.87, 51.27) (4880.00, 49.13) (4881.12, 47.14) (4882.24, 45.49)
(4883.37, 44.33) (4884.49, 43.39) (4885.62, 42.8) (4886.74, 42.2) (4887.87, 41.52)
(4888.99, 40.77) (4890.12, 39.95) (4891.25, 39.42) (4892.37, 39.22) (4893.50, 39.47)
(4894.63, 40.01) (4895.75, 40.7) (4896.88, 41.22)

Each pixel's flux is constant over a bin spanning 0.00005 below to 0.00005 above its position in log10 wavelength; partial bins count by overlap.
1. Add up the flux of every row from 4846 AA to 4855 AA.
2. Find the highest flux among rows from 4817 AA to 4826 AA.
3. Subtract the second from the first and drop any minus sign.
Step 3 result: 419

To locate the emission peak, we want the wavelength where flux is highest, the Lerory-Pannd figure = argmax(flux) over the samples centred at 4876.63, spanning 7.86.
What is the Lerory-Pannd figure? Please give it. 4873.26 AA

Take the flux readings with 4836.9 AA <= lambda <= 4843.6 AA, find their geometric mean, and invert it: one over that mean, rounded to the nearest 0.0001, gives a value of 0.0244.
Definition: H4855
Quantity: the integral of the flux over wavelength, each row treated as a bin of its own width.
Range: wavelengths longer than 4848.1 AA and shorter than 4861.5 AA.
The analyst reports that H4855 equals 986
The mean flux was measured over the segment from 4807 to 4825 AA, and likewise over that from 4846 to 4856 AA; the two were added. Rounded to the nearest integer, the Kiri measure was 99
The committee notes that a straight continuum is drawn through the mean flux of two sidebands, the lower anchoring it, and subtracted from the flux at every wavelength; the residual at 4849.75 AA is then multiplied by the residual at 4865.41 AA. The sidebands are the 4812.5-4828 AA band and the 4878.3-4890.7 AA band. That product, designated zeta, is 652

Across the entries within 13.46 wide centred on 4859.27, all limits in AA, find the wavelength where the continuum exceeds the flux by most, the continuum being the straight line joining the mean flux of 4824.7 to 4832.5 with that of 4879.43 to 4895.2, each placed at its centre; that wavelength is 4853.10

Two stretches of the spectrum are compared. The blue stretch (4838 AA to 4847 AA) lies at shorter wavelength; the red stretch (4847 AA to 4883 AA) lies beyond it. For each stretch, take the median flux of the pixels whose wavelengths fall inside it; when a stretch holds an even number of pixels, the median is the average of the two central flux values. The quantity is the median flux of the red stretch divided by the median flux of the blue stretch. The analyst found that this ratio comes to 1.7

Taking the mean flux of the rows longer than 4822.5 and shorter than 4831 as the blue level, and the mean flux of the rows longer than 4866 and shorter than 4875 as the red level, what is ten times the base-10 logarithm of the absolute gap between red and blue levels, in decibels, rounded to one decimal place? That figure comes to 15.4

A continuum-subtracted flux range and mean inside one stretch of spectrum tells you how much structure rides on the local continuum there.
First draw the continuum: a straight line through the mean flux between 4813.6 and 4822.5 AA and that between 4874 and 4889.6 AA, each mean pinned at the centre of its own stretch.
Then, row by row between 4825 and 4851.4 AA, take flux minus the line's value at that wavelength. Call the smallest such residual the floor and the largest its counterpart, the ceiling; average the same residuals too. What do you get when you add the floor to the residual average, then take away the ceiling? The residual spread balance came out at -16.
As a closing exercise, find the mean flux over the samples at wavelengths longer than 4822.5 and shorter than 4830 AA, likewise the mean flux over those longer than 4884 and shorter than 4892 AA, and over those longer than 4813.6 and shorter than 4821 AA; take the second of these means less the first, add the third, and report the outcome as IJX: 42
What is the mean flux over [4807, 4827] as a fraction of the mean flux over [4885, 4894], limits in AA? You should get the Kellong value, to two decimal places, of 0.97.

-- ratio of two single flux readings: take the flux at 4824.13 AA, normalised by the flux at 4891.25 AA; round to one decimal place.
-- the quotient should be 1.0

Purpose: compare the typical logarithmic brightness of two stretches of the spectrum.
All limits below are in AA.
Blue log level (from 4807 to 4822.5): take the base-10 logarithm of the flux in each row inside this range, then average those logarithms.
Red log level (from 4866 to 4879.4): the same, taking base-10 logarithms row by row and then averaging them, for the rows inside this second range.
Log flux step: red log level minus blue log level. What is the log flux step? 0.23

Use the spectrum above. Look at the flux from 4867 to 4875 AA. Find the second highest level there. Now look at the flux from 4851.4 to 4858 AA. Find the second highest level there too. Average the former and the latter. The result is 79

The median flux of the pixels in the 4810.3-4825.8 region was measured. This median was 39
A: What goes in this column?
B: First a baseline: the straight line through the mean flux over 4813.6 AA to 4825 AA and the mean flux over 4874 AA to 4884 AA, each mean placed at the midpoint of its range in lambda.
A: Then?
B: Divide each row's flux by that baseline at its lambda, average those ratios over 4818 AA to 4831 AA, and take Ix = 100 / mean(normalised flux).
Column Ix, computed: 103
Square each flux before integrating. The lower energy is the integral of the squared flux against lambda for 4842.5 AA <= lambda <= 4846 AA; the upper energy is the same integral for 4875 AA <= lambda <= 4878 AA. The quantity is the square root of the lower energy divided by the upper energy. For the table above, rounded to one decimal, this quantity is 0.8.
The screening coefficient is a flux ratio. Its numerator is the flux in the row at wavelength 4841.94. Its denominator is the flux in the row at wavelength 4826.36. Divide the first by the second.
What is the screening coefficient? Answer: 1.06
